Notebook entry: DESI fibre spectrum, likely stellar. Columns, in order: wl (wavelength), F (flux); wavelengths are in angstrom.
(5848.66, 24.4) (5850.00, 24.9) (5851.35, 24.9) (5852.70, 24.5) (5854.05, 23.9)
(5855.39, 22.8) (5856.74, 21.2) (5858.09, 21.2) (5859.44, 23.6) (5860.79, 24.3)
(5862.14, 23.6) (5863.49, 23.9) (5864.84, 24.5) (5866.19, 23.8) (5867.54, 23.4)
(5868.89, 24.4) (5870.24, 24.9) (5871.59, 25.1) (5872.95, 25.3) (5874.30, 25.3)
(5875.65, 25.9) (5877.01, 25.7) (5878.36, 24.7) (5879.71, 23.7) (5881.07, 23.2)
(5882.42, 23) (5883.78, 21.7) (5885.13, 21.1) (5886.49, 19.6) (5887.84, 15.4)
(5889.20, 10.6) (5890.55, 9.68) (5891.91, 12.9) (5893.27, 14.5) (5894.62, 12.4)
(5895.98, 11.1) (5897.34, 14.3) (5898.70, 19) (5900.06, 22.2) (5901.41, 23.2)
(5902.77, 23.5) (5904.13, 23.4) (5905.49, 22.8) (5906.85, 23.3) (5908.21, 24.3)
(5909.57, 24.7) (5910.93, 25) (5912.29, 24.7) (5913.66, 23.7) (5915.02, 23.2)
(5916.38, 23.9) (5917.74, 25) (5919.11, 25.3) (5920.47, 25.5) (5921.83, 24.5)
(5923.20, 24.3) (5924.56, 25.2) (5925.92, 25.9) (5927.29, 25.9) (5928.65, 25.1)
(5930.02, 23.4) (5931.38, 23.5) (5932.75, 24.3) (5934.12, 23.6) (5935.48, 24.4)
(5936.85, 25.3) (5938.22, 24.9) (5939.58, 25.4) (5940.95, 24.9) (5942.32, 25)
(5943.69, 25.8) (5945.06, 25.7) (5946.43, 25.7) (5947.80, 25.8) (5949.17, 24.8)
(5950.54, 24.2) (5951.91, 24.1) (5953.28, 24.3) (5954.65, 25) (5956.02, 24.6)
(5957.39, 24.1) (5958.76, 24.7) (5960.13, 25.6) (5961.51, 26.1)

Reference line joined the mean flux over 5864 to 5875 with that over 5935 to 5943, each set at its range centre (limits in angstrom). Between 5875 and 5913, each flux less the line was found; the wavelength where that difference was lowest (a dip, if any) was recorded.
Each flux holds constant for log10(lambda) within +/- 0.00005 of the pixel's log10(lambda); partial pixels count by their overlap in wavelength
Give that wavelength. 5890.55 angstrom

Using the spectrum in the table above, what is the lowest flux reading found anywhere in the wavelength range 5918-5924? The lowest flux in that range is 24.3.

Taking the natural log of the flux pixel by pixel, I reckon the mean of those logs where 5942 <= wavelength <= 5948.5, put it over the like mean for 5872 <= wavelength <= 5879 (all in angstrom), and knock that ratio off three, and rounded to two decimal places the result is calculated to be 2.00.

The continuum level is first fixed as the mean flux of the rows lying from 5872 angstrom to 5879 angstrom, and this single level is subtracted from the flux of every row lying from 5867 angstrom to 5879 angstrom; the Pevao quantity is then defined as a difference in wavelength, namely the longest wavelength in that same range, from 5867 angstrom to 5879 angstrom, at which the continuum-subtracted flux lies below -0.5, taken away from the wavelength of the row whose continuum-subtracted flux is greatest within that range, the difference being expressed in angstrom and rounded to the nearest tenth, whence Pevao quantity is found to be -2.7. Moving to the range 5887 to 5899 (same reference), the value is 0.0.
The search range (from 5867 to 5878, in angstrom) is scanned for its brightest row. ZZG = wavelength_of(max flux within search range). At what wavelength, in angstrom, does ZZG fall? 5875.65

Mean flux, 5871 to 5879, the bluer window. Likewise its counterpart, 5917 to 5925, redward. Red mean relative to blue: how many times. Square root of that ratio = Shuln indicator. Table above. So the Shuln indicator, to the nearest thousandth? 0.993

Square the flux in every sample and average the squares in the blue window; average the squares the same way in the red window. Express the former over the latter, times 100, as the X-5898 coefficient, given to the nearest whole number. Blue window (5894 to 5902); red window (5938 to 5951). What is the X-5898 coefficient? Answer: 49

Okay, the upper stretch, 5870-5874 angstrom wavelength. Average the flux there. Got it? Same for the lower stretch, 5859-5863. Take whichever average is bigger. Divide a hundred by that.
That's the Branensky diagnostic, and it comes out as 3.98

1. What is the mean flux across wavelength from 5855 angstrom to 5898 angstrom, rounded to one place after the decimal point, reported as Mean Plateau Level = 20.8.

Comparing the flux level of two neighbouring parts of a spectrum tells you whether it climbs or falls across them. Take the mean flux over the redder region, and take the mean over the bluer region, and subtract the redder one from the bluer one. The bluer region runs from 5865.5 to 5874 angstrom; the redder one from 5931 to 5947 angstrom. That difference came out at -0.4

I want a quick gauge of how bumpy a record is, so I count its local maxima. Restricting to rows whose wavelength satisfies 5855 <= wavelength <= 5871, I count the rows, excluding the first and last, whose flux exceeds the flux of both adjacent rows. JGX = 2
